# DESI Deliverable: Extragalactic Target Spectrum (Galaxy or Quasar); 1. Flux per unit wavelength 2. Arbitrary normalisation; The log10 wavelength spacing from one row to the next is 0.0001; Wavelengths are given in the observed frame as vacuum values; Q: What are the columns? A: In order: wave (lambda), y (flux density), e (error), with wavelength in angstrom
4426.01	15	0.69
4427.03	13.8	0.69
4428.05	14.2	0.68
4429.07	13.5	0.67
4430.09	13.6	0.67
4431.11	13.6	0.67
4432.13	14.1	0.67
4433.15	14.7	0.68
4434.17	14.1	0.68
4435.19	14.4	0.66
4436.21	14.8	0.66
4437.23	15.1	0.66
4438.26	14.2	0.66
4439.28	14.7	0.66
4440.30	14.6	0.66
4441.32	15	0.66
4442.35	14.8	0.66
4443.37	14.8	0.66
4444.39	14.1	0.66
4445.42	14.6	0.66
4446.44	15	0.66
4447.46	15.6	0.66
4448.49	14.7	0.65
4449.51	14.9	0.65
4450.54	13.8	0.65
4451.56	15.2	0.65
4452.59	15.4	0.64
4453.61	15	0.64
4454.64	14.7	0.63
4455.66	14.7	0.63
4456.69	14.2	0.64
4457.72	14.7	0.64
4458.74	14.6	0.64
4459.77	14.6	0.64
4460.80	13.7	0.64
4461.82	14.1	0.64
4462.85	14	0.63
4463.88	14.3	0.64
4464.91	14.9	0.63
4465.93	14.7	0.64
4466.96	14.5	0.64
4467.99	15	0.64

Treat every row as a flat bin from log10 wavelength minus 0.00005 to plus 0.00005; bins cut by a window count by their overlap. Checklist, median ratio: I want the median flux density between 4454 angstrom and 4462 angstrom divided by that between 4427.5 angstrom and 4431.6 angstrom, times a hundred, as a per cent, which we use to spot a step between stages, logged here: 107.4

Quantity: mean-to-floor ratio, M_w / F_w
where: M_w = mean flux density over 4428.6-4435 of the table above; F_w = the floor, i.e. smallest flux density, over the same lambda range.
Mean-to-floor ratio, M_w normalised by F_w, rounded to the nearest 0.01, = 1.03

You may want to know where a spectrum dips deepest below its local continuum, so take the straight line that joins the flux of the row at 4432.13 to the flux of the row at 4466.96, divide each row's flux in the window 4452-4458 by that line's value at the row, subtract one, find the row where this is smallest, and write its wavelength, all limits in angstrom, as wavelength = 4456.69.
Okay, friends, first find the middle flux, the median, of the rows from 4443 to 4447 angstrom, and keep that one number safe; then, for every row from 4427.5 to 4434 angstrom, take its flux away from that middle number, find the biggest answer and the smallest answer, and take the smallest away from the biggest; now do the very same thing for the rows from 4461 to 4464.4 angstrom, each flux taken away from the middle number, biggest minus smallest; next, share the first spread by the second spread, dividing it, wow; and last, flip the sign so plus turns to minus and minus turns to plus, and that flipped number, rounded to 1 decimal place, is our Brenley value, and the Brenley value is -4.0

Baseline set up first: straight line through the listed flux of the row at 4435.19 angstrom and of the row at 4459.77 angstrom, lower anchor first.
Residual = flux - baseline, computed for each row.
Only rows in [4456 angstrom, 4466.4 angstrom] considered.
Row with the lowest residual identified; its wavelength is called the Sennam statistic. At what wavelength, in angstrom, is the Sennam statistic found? 4460.80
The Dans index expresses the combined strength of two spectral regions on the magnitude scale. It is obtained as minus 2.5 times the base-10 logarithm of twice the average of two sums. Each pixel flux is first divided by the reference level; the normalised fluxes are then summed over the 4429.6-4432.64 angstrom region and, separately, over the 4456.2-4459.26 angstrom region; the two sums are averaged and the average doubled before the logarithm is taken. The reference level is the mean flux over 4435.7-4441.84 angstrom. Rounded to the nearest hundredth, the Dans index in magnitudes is -1.90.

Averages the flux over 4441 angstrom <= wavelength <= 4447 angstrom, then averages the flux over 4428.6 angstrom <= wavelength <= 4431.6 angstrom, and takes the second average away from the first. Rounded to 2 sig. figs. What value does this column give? 1.1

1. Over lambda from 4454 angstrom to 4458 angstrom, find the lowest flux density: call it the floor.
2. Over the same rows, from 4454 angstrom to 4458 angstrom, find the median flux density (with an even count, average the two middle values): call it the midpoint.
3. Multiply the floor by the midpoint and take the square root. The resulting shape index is 14.4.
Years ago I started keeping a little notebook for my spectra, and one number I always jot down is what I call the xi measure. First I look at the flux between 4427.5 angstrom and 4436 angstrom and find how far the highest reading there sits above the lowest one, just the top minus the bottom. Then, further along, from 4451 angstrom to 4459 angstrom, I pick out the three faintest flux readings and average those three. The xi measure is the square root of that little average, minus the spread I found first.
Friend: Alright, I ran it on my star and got 2.61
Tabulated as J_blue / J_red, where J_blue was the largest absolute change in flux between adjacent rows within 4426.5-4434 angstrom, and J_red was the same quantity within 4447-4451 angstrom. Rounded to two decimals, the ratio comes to 0.64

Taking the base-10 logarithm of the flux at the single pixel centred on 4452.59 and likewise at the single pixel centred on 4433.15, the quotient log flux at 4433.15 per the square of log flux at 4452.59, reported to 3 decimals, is 0.828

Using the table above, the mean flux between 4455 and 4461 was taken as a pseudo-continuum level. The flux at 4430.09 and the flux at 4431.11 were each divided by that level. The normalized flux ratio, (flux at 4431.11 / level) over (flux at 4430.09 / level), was 1.00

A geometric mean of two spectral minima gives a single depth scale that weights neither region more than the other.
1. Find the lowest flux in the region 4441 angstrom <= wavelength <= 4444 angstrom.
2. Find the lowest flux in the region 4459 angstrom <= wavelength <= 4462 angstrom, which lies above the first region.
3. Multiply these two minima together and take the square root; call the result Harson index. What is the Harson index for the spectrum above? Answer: 14.2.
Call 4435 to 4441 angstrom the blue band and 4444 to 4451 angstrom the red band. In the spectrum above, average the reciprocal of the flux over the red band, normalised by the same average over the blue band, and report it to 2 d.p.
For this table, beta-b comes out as 1.00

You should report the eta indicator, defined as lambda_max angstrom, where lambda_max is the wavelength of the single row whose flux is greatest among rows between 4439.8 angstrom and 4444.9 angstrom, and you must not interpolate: 4441.32 angstrom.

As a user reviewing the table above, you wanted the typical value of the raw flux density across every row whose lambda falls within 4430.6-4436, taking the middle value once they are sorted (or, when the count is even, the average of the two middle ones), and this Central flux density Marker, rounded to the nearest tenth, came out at 14.1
